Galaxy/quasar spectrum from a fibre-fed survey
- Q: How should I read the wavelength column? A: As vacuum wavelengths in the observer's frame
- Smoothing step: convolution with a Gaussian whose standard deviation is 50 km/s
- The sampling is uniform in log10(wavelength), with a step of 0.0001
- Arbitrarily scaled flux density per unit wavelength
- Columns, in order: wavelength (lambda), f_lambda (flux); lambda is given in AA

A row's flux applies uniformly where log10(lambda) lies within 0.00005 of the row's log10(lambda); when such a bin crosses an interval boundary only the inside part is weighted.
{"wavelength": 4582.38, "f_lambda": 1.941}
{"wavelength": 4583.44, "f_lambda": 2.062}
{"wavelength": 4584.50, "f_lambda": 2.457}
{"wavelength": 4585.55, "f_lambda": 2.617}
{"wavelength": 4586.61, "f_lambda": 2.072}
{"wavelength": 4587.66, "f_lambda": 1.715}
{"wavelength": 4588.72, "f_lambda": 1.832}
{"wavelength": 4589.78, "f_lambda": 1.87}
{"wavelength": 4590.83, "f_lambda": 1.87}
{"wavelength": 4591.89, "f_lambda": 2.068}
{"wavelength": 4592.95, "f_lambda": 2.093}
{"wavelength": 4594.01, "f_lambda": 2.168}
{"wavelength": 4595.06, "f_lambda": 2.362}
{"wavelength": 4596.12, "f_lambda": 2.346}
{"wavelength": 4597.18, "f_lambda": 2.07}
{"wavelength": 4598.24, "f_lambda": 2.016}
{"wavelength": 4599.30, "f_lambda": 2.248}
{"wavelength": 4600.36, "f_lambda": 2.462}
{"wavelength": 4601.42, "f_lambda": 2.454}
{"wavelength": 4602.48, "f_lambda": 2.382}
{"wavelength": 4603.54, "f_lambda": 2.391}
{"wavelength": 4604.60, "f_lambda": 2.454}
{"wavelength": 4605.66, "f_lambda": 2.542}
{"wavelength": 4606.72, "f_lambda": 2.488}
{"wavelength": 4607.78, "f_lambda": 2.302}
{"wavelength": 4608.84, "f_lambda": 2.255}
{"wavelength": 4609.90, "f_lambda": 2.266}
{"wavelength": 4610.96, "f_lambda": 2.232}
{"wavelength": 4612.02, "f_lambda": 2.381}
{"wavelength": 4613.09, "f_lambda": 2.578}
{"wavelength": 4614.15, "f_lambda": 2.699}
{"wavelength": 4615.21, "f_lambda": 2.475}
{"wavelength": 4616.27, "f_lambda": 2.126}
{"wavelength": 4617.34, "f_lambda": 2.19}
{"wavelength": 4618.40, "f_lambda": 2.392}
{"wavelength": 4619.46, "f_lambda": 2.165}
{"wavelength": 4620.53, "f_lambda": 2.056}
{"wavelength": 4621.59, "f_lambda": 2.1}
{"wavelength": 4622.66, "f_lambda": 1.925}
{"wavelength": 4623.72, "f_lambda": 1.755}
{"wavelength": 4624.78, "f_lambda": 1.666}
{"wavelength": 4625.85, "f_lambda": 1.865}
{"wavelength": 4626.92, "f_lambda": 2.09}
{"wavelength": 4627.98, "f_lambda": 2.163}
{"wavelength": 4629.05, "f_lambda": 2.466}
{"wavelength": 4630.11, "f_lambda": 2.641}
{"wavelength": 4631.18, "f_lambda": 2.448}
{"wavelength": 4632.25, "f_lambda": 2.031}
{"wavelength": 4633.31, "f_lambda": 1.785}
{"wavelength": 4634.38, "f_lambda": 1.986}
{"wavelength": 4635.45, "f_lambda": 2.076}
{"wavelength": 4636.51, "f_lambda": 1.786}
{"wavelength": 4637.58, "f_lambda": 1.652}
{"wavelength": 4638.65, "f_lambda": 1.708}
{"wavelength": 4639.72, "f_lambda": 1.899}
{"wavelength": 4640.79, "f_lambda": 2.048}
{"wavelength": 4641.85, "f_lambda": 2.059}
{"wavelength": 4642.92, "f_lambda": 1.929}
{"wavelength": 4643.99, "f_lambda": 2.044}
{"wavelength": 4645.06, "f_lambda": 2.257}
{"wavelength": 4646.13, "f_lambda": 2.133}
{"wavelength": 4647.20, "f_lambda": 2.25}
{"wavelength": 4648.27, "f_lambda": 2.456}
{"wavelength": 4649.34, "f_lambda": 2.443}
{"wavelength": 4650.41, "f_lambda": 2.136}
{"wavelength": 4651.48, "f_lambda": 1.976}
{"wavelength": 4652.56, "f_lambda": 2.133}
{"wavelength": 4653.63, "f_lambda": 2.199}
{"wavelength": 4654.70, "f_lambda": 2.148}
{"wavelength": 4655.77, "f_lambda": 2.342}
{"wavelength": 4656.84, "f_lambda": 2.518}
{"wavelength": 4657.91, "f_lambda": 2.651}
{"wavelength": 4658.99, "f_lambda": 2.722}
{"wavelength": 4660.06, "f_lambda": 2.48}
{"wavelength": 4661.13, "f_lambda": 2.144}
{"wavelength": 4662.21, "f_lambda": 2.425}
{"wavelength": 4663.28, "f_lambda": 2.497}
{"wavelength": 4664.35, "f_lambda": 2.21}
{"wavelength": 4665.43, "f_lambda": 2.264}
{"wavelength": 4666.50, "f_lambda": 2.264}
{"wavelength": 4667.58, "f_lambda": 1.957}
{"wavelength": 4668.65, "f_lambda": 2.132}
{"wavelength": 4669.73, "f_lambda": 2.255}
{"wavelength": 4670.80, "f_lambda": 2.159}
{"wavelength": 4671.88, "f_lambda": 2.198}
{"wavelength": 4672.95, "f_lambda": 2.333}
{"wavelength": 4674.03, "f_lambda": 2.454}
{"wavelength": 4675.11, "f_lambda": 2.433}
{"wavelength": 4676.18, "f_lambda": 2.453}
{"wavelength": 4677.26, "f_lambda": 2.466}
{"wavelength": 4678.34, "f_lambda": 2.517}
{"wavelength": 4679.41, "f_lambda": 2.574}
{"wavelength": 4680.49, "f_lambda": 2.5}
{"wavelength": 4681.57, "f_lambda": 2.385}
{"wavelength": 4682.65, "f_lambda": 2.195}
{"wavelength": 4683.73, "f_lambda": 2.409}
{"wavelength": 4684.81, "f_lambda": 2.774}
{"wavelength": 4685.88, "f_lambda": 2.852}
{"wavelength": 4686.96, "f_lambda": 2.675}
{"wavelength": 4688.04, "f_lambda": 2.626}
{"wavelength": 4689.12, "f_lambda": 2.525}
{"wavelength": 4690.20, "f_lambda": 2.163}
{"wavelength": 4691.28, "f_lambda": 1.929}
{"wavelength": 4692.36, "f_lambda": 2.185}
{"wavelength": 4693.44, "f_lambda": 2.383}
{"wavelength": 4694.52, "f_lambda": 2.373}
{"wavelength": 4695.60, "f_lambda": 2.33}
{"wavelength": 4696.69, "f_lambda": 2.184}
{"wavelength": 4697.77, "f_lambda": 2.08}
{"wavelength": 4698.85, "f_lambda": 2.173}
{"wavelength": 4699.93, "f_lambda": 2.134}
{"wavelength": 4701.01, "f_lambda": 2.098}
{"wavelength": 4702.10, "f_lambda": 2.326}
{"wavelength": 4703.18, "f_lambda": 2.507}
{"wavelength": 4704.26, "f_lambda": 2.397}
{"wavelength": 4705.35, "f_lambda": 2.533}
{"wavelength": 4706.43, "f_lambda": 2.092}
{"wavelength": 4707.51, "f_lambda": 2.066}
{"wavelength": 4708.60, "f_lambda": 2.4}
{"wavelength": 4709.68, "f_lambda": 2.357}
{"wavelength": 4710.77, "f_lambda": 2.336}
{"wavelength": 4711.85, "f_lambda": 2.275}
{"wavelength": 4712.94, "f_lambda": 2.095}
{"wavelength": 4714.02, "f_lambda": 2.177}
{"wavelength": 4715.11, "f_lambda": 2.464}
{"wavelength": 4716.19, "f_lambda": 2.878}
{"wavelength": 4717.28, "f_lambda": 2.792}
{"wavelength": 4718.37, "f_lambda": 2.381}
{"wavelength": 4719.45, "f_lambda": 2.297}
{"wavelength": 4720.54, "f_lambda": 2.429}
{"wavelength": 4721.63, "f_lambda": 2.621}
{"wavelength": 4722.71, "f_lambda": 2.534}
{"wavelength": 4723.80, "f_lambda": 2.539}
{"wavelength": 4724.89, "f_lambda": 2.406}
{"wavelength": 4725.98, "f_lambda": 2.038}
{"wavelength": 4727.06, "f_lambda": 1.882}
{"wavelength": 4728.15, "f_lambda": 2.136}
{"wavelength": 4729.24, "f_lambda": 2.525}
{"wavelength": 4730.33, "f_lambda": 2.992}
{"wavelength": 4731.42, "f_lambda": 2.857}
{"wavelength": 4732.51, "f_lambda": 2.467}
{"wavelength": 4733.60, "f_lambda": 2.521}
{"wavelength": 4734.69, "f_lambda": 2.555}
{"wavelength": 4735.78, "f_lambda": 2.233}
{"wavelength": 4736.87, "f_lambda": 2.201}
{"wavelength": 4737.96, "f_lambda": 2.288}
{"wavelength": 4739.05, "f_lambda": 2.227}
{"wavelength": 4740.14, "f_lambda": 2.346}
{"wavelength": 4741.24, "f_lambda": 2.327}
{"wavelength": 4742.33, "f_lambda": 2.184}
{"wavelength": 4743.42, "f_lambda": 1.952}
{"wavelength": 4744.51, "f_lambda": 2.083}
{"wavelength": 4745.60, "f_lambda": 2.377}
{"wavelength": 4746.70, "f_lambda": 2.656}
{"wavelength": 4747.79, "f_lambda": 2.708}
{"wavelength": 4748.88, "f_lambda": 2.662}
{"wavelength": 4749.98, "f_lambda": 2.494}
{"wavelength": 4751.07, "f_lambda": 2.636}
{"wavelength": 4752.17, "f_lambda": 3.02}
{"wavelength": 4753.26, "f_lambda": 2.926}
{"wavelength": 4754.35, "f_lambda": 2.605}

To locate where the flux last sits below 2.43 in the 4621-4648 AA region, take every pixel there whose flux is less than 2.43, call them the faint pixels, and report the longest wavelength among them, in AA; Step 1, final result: 4647.20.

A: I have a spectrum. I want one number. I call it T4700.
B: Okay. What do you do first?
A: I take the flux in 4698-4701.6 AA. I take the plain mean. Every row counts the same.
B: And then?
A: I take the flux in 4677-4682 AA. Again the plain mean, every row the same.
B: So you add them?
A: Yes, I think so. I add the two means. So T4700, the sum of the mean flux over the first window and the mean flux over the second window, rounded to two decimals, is 4.62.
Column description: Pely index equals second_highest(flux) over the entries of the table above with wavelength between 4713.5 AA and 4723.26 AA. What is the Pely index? 2.792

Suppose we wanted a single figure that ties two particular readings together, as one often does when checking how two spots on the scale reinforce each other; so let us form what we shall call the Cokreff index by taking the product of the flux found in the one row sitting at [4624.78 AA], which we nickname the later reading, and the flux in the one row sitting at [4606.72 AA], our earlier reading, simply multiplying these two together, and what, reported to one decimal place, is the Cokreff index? 4.1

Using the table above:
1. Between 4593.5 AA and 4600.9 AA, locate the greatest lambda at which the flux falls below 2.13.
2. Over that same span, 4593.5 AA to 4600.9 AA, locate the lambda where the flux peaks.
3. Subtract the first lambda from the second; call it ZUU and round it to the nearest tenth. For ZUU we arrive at 2.1 AA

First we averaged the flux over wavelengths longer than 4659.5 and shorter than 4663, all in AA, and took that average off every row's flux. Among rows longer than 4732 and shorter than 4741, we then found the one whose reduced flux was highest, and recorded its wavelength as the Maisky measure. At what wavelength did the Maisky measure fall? 4734.69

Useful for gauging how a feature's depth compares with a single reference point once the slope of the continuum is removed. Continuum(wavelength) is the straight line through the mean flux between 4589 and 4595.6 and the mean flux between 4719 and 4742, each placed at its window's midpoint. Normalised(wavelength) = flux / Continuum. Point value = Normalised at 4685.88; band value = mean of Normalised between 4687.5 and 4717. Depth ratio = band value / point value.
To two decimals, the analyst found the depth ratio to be 0.79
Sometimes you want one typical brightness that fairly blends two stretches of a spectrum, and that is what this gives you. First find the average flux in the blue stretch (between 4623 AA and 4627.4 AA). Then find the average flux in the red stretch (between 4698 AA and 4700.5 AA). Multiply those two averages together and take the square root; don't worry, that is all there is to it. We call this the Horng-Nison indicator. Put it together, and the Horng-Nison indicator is 1.99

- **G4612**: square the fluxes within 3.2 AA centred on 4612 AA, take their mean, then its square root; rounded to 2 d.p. 2.40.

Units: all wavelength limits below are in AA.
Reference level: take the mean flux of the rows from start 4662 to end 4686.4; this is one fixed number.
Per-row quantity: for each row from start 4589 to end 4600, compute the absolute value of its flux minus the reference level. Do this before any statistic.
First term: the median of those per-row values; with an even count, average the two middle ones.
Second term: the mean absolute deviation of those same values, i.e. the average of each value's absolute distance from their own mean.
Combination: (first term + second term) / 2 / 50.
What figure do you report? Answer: 0.0043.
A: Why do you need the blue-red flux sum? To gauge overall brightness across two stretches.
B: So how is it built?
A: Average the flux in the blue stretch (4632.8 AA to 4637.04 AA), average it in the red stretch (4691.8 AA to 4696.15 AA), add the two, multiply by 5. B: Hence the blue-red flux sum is 21.1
